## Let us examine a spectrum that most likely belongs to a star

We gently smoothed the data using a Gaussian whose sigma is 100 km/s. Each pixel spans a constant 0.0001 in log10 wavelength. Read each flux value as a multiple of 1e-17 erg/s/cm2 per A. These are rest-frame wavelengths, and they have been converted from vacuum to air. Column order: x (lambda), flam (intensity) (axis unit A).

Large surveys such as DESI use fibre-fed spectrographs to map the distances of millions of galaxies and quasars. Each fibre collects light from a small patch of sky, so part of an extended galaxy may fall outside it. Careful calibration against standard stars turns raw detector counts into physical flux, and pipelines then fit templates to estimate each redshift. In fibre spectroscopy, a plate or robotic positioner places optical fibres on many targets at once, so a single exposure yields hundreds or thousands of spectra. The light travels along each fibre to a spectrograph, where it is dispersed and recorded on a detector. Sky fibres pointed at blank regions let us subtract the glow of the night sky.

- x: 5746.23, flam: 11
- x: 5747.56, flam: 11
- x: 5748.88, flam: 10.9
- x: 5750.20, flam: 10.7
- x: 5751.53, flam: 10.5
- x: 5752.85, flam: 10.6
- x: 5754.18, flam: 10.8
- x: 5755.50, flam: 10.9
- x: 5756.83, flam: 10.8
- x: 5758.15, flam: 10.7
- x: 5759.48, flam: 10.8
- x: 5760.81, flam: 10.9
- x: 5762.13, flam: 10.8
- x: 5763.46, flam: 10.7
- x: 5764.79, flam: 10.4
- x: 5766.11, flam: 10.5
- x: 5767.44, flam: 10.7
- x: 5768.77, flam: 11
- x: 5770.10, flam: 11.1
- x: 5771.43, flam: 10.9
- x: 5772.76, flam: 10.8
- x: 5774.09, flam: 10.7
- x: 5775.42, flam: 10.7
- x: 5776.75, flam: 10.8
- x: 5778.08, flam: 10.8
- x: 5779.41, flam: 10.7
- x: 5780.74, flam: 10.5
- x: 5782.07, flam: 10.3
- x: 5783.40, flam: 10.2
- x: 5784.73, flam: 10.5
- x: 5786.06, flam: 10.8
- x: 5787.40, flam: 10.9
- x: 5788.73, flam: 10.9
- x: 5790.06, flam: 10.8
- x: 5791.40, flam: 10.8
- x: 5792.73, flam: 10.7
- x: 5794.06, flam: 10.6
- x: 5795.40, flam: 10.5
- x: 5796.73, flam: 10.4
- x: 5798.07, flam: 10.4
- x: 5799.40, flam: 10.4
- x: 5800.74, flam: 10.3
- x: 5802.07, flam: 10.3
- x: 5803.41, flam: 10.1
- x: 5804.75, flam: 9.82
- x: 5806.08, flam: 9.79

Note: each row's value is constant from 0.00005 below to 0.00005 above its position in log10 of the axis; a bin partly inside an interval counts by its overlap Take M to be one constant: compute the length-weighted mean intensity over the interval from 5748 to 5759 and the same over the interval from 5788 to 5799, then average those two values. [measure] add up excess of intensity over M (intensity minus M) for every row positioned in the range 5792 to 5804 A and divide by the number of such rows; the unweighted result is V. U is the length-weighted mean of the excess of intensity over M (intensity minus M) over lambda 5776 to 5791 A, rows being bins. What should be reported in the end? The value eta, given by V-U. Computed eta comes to -0.25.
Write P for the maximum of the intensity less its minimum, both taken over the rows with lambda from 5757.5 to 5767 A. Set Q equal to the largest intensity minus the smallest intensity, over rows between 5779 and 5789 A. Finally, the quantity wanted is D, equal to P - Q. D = -0.20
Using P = 0.50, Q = 0.70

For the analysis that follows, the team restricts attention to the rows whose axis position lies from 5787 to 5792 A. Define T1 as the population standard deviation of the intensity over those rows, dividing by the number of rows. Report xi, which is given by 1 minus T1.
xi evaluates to 0.95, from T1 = 0.05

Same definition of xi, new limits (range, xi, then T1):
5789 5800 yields 0.84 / 0.16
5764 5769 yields 0.77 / 0.23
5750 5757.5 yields 0.87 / 0.13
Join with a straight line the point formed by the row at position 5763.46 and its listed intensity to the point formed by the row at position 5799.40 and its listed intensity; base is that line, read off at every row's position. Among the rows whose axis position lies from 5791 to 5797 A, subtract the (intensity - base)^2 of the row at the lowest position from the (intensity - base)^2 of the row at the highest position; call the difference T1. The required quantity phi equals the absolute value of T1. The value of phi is 0.111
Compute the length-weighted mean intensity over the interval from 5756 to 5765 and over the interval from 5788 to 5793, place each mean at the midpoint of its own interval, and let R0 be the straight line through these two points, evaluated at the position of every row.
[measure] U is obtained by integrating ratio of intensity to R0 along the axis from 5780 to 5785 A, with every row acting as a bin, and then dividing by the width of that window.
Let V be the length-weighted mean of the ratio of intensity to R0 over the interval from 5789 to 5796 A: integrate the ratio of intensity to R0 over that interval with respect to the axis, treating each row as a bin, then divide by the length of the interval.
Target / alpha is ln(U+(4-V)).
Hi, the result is 1.38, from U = 0.96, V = 0.988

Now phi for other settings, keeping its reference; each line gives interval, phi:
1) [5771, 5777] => 0.027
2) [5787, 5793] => 0.100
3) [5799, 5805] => 0.287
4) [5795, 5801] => 0.003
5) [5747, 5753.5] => 0.008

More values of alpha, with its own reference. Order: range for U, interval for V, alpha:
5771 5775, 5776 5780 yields 1.39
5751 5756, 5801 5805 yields 1.40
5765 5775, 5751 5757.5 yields 1.39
